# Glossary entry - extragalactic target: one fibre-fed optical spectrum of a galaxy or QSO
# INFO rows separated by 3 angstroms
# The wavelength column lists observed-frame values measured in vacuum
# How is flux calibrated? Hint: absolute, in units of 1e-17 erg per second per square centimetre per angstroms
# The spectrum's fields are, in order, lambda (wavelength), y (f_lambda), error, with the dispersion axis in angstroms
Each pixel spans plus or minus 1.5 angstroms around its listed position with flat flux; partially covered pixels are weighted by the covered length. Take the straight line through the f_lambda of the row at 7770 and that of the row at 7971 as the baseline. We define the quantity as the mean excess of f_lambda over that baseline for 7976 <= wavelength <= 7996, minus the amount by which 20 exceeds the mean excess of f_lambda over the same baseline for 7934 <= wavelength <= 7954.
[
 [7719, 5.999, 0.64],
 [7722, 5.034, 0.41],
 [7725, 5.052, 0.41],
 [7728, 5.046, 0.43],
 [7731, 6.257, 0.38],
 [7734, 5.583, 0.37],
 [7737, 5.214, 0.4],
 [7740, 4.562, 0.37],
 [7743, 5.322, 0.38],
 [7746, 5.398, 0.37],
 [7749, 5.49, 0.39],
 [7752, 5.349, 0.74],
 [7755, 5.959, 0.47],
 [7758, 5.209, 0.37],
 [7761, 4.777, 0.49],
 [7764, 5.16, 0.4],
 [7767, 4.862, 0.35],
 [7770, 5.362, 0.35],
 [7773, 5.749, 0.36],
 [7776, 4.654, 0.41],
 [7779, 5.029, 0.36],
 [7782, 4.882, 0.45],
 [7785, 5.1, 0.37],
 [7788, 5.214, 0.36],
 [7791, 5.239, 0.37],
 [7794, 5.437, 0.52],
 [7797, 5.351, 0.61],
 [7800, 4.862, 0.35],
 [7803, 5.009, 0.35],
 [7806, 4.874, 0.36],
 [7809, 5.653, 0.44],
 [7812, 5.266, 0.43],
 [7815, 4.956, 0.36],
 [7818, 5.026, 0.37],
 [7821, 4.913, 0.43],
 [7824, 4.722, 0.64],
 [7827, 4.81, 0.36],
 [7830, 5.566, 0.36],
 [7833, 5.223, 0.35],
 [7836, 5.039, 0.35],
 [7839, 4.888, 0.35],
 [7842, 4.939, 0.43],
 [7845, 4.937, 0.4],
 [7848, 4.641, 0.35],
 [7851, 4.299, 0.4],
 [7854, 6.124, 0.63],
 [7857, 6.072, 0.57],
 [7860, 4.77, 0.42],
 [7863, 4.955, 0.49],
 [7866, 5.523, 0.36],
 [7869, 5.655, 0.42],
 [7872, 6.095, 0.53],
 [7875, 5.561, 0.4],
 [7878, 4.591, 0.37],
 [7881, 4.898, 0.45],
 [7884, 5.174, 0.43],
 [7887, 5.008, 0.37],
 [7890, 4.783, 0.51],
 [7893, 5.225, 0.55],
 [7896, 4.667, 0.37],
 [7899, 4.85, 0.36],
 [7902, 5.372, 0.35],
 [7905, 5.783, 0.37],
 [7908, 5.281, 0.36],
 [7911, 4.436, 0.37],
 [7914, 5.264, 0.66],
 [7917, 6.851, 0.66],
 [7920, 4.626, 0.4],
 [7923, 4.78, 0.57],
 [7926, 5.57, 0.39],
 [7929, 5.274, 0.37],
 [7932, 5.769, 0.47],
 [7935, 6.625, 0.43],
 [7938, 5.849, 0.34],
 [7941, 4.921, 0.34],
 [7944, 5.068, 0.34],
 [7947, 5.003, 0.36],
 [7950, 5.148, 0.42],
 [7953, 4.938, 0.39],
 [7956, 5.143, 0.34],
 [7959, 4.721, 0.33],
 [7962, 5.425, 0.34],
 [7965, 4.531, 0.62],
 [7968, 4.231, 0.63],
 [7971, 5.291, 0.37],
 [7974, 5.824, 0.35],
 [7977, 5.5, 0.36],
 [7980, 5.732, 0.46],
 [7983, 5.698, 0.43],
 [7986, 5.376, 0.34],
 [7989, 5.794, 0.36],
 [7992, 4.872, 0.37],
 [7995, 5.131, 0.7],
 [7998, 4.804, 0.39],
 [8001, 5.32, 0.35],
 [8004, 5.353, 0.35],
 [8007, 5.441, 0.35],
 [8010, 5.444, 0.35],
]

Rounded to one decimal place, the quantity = -19.8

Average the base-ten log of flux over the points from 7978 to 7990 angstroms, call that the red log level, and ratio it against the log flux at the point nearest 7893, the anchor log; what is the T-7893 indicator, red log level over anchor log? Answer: 1.05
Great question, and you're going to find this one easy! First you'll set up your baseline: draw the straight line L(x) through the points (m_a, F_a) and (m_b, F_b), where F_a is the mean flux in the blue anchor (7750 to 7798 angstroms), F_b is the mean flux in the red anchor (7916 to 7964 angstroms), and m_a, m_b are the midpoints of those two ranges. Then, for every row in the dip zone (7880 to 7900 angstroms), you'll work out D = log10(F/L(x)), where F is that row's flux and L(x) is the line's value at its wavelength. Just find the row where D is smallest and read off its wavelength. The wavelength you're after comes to 7896 angstroms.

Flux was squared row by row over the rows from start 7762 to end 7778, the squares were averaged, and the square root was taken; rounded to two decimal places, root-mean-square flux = 5.17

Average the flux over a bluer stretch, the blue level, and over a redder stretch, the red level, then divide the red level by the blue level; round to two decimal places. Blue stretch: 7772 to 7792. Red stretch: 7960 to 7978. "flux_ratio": 1.00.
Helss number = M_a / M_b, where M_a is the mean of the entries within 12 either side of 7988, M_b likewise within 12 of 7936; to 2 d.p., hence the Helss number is 0.97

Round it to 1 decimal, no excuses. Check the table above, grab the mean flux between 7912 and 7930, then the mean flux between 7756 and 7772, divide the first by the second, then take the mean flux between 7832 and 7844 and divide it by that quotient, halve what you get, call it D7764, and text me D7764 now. 2.4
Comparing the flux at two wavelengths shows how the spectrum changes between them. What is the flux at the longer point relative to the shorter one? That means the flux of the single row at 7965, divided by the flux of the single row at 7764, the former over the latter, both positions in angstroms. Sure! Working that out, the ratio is 0.88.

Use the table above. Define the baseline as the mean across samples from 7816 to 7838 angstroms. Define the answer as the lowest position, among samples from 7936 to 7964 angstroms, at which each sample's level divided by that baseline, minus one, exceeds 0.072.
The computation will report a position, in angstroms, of 7938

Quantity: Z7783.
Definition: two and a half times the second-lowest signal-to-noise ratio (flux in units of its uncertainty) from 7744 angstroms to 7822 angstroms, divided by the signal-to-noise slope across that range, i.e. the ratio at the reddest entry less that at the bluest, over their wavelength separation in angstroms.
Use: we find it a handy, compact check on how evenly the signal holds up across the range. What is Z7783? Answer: -520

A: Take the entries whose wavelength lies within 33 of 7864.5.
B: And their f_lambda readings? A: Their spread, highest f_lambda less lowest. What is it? 1.8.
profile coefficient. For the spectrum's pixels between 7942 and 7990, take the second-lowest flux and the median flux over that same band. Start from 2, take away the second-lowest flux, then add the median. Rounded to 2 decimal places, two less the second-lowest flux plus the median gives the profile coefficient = 2.69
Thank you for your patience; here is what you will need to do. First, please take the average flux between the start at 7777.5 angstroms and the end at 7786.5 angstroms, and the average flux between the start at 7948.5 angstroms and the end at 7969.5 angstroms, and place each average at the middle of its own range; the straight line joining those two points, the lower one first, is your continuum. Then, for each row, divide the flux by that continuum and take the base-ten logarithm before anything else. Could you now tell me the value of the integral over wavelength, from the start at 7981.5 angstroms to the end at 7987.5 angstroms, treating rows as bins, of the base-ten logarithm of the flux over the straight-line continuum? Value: 0.34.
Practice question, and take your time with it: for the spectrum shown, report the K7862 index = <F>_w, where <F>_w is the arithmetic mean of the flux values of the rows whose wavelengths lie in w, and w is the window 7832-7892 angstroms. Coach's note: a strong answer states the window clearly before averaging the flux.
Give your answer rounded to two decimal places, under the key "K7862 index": 5.16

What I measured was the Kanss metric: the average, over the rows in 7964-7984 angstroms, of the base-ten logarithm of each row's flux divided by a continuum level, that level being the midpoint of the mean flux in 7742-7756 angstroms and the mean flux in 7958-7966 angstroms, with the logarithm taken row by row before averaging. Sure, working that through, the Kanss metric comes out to 0.002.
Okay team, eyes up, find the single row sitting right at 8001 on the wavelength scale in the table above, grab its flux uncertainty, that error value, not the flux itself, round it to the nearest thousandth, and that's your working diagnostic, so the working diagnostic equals 0.350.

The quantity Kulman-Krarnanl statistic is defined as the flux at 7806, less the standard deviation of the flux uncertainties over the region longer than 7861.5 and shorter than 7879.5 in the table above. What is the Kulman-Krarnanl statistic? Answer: 4.81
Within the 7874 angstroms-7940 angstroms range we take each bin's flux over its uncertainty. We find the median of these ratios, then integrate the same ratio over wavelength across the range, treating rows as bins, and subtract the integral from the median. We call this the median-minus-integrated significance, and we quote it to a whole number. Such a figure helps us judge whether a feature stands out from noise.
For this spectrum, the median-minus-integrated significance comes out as -819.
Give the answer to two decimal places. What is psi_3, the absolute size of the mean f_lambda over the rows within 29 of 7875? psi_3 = 5.17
